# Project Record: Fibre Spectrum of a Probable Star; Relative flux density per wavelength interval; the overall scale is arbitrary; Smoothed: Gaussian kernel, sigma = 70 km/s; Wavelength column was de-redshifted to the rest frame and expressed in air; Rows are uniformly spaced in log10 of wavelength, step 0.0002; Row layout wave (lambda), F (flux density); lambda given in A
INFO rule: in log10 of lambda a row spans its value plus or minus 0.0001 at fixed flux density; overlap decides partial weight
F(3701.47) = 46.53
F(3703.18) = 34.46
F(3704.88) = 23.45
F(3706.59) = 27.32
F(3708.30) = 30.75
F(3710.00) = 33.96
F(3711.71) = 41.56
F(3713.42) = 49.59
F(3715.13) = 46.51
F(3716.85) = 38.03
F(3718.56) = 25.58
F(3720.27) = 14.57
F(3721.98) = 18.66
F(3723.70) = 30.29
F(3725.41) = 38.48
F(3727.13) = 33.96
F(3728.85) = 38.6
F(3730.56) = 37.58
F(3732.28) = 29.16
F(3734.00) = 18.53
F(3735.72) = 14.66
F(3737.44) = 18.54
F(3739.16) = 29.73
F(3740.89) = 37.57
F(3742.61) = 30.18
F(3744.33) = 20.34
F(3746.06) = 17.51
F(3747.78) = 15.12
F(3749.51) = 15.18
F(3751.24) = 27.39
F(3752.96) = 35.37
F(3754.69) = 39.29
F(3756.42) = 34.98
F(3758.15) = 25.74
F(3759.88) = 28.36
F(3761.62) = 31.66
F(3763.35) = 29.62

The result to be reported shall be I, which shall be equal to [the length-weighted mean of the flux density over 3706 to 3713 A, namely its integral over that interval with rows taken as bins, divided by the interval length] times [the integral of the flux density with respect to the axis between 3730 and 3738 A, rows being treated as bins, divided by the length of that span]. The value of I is 809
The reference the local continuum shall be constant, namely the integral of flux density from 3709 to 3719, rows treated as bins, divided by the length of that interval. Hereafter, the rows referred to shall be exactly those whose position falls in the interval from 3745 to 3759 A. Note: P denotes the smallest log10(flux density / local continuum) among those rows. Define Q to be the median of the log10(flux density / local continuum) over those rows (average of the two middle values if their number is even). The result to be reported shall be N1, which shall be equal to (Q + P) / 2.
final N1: -0.30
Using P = -0.42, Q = -0.17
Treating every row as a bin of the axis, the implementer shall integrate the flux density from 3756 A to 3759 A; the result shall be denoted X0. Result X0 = 89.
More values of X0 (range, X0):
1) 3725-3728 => 107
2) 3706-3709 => 87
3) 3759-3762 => 89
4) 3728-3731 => 115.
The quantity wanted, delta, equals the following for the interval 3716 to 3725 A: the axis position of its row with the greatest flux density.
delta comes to 3716.85 A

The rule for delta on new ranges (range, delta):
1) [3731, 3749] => 3740.89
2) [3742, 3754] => 3752.96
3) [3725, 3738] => 3728.85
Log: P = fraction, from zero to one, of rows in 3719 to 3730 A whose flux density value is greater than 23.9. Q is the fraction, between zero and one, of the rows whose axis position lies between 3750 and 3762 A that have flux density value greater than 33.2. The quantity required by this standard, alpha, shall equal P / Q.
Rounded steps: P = 0.67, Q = 0.4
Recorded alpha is 1.6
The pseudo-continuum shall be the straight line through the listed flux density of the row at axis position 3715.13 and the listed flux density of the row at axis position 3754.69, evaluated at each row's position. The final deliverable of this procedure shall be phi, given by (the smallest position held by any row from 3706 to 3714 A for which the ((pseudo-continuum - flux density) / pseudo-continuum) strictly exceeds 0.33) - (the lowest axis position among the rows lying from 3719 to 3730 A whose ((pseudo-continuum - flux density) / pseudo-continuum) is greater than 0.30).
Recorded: -13.7 A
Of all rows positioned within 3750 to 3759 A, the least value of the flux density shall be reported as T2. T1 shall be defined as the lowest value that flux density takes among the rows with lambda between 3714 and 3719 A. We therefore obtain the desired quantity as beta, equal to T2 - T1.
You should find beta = 0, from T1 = 25.58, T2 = 25.74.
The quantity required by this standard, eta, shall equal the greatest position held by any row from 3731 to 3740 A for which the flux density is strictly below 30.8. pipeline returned 3739.16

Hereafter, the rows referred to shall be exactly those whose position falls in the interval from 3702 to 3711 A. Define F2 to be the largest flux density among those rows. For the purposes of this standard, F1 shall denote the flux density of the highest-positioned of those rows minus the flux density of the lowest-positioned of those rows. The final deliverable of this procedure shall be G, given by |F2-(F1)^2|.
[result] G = 34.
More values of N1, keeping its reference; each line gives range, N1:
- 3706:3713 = -0.13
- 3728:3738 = -0.33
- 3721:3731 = -0.19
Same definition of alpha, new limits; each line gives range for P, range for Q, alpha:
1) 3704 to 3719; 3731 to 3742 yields 5.3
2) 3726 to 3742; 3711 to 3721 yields 1.0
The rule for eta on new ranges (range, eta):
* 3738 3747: 3746.06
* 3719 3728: 3723.70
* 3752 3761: 3759.88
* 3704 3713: 3708.30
